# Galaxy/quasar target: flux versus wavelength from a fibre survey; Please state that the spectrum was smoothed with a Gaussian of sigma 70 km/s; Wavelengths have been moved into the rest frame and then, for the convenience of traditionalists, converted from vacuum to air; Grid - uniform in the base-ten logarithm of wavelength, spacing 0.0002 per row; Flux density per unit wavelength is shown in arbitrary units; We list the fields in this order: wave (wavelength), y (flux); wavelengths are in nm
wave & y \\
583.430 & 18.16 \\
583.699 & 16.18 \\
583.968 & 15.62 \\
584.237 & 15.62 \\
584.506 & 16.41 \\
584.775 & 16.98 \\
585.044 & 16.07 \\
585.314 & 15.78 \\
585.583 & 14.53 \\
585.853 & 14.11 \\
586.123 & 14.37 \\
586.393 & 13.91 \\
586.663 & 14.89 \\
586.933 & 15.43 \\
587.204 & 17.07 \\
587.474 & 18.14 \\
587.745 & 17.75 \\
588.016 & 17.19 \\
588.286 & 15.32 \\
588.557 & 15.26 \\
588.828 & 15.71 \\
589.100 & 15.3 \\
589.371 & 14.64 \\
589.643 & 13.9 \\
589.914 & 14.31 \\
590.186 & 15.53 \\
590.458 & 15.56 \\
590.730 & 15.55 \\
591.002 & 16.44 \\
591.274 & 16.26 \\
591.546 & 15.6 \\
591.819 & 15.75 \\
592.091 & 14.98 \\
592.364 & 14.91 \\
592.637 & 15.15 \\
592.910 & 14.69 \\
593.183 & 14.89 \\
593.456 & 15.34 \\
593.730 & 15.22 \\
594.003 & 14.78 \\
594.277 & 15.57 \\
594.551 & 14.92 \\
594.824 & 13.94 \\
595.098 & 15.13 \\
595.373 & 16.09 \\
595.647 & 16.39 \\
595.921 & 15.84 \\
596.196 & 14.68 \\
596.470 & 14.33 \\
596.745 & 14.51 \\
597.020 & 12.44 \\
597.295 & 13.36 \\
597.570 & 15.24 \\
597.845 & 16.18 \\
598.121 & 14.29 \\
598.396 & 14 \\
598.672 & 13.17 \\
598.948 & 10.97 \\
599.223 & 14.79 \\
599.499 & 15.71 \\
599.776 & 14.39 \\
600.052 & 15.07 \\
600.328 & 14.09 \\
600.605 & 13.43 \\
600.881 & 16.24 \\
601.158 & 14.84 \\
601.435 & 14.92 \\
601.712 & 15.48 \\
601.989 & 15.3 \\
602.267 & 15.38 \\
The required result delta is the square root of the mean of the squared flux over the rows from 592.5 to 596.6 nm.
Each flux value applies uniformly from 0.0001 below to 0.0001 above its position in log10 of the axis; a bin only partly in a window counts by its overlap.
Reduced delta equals 15.1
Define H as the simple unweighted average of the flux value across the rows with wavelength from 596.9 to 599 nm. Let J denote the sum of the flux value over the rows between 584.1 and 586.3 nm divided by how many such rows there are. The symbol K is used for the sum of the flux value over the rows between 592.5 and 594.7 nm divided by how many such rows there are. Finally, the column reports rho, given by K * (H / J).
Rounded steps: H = 13.7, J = 15.5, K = 15.07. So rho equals 13.3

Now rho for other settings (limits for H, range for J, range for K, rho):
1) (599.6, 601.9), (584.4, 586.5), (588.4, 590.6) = 14.6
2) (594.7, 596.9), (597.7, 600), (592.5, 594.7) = 16.1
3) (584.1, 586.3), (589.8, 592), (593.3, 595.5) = 15.0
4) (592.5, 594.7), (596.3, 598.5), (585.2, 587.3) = 15.8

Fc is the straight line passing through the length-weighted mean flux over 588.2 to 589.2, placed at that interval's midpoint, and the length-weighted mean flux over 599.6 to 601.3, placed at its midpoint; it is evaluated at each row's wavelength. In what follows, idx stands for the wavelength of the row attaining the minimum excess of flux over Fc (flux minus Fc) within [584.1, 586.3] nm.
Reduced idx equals 585.853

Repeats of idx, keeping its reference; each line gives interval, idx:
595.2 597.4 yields 597.020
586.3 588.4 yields 586.393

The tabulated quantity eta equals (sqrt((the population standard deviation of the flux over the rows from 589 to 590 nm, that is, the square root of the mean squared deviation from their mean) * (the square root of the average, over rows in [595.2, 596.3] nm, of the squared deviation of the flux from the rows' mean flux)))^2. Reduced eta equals 0.33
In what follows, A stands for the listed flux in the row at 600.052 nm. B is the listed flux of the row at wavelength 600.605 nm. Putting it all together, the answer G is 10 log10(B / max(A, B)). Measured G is -0.50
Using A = 15.07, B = 13.43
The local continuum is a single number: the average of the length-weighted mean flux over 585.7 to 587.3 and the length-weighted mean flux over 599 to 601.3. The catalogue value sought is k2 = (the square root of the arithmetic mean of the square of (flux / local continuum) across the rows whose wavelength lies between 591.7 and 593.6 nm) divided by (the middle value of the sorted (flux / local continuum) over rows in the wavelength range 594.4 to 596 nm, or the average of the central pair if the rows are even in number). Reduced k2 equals 0.98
